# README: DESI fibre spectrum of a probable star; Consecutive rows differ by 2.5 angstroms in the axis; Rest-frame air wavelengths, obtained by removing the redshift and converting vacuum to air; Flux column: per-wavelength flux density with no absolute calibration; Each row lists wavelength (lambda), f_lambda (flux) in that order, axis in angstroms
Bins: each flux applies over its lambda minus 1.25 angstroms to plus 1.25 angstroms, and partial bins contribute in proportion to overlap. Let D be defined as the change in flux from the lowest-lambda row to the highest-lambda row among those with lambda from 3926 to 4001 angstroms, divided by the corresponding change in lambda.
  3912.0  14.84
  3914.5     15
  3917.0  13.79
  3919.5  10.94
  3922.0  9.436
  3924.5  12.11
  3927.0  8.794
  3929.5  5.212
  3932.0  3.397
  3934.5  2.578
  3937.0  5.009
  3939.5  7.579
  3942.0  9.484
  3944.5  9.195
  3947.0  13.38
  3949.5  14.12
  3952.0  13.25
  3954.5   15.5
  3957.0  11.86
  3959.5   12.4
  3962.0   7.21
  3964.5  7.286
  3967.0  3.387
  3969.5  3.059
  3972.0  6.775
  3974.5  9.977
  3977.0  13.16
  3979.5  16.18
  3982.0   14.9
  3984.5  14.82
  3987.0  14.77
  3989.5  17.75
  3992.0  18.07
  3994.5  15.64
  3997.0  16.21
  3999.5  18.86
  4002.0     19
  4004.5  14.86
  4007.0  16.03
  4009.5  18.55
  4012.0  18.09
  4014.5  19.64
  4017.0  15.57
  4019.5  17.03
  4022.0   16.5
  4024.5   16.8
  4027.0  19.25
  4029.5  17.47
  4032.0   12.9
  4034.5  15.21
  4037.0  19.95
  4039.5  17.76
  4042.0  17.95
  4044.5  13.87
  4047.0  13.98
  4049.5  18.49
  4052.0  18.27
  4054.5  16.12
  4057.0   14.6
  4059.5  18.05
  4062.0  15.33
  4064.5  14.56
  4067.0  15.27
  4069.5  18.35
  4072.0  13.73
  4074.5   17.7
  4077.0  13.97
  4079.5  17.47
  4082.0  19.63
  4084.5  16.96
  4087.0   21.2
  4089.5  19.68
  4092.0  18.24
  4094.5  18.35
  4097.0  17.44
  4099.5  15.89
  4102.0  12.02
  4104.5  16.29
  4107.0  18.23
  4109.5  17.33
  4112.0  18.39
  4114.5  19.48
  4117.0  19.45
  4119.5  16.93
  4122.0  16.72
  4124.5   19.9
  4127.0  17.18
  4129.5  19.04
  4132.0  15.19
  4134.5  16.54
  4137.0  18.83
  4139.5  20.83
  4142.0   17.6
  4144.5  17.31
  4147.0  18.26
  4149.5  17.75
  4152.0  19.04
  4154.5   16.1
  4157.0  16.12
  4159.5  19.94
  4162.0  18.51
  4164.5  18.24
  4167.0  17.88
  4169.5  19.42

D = 0.14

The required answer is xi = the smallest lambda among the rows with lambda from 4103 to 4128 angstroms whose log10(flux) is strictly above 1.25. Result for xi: 4107.0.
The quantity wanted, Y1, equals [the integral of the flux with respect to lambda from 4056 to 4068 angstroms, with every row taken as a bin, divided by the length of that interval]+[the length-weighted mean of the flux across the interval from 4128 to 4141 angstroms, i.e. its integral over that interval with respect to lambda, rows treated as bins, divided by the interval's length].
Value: 34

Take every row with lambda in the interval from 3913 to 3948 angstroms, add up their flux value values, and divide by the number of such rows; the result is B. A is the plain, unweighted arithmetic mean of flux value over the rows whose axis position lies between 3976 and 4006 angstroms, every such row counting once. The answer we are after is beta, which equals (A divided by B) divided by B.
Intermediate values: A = 16.2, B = 9.0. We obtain 0.200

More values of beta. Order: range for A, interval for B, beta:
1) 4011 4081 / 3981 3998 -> 0.065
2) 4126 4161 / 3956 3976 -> 0.297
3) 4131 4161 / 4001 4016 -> 0.057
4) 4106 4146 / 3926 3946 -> 0.440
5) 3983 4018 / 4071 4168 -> 0.054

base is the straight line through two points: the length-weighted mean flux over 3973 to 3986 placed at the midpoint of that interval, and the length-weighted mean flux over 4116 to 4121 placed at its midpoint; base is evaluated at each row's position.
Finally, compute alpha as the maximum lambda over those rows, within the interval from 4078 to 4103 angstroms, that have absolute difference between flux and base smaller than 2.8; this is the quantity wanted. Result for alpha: 4099.5 angstroms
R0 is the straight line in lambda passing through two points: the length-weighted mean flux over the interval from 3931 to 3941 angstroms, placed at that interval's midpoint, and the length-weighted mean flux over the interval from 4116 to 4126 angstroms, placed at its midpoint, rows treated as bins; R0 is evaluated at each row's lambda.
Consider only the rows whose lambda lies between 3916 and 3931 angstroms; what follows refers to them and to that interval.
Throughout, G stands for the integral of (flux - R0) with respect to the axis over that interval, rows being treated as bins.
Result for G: 90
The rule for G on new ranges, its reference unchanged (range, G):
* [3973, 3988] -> 87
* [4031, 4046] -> 61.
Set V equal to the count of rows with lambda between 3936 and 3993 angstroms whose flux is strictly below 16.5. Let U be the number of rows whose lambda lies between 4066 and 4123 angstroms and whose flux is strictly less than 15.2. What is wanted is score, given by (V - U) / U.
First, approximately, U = 3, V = 21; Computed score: 6.00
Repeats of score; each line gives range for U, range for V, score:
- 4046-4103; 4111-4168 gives -0.50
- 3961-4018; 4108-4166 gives -0.73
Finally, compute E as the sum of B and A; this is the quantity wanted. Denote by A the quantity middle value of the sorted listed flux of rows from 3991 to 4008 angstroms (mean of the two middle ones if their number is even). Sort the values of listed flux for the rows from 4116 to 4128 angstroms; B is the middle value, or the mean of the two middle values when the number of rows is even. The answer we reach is 33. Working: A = 16.2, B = 17.2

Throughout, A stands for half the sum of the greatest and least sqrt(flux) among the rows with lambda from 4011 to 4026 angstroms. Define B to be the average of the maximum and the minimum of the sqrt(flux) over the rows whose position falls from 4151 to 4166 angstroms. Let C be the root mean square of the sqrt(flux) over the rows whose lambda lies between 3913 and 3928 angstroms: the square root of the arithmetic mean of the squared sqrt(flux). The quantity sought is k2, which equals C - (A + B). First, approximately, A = 4.19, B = 4.24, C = 3.42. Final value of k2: -5.01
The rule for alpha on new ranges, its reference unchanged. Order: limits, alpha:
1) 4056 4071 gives 4069.5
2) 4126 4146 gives 4144.5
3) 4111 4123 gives 4122.0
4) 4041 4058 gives 4057.0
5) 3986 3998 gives 3997.0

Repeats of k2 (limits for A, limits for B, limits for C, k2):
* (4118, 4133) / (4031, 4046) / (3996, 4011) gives -4.05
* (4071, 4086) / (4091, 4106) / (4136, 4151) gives -3.65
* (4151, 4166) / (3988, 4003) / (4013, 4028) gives -4.22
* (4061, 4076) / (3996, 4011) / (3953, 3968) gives -5.00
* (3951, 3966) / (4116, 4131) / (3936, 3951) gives -4.46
